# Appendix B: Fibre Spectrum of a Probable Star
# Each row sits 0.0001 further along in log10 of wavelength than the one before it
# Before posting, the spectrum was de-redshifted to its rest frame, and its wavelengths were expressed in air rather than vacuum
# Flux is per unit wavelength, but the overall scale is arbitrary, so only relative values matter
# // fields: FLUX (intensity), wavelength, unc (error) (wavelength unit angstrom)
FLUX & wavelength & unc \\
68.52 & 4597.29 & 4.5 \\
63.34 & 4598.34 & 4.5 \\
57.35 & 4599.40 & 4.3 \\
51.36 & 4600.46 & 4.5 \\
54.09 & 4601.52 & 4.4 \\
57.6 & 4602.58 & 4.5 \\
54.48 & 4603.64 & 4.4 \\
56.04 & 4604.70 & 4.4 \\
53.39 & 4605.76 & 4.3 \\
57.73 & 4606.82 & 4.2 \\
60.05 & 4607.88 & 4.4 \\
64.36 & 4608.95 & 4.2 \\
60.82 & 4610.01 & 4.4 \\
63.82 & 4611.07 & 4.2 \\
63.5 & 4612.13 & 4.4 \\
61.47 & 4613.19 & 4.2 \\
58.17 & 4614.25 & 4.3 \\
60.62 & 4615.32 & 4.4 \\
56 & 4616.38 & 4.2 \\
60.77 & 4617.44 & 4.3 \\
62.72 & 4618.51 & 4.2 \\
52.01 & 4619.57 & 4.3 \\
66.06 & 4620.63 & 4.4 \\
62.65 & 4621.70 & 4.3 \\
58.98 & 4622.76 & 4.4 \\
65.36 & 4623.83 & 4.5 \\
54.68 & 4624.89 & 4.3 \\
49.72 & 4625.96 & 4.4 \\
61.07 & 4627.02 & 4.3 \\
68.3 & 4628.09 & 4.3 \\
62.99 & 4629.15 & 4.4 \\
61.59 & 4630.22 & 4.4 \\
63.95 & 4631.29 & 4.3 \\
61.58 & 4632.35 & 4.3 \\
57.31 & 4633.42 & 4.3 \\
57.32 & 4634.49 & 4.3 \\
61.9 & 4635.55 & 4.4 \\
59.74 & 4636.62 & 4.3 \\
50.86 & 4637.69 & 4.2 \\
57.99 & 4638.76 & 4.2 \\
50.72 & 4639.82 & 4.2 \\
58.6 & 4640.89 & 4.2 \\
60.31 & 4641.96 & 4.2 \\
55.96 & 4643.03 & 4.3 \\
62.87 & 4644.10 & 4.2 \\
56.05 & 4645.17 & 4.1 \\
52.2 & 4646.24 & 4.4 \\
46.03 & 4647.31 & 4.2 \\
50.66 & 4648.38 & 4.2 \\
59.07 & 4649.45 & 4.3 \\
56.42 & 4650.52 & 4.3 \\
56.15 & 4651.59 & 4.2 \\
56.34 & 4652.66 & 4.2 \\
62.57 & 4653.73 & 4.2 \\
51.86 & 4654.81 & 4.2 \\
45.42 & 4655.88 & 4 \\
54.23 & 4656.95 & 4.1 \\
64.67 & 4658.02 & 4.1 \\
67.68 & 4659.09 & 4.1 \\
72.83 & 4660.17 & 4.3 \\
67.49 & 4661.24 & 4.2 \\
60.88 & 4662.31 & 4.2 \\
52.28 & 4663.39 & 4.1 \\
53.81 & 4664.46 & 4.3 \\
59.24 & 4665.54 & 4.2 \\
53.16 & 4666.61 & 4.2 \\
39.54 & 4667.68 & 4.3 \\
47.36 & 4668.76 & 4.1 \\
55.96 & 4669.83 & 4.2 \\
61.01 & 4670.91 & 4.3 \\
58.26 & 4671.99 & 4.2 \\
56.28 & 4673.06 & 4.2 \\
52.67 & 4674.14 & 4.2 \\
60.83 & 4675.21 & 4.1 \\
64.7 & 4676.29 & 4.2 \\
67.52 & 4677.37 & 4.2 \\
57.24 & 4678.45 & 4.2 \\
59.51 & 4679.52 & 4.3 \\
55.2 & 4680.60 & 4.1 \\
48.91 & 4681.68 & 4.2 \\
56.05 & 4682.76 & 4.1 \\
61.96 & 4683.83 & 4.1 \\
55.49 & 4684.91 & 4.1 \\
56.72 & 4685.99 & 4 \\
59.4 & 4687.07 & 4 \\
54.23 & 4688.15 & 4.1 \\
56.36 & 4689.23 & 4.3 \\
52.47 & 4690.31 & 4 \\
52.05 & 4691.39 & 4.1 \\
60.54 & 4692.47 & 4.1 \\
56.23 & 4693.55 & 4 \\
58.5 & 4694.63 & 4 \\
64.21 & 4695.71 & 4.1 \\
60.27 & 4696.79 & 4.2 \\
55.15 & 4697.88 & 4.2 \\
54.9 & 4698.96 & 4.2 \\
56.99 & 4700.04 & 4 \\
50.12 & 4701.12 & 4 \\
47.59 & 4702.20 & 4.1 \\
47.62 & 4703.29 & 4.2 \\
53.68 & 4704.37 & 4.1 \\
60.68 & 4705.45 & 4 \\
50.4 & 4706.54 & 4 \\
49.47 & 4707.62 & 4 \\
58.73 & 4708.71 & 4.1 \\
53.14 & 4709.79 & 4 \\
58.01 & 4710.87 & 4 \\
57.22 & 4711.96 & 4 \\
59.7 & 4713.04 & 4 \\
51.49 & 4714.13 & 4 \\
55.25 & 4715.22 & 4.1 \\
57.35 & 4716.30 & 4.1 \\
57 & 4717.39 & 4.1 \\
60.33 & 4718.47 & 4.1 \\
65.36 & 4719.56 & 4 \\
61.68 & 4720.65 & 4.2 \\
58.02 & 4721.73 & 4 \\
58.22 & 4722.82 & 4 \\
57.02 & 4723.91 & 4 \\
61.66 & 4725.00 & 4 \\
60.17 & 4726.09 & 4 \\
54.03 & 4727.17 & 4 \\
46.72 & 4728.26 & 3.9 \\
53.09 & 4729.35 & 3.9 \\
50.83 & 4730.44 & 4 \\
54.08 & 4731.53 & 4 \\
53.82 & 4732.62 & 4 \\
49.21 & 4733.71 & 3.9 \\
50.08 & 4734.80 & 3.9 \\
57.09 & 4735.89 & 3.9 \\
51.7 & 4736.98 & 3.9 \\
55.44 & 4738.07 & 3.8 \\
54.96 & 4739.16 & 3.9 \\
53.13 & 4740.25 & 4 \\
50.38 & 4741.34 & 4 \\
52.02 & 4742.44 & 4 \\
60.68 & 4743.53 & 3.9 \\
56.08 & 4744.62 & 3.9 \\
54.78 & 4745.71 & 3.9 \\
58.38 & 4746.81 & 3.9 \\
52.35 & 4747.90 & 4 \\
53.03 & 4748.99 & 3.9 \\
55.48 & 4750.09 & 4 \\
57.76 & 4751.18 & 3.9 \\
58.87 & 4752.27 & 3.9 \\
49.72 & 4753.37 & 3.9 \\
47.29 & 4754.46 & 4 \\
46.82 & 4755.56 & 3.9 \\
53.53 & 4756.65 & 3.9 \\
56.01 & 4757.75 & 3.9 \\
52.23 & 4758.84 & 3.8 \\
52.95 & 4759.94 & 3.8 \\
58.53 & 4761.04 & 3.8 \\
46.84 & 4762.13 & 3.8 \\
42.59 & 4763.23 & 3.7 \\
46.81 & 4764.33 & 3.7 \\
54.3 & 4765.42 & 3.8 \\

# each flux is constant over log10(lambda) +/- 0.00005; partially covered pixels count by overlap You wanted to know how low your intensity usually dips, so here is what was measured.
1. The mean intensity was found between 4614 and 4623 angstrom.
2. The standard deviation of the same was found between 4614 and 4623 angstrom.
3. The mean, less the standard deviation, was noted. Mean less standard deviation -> 56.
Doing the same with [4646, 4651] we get 48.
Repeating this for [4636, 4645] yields 53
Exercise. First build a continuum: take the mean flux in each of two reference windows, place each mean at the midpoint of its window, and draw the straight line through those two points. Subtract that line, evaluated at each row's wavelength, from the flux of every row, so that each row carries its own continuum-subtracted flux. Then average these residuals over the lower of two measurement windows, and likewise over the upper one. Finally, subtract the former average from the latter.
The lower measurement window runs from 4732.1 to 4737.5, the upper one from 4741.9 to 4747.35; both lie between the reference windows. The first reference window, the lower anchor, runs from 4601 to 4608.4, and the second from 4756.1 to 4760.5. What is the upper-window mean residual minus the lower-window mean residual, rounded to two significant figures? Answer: 4.2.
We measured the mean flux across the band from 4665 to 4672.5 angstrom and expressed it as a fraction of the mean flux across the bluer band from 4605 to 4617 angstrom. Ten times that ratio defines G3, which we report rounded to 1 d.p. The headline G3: 8.9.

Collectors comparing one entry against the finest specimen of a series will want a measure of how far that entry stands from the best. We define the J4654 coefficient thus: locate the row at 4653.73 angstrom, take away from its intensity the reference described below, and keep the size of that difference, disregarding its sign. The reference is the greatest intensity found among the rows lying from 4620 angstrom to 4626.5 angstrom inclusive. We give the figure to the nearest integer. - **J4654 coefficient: 3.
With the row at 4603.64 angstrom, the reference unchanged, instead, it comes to 12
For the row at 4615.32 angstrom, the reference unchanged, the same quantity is 5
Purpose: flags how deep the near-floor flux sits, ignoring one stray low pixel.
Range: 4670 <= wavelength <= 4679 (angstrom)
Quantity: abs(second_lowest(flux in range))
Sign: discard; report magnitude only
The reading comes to 56.3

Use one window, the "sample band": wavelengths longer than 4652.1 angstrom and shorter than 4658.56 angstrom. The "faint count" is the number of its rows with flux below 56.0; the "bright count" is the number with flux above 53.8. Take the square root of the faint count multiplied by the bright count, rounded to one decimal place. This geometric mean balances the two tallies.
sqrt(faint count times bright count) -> 3.5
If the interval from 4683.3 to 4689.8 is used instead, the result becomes 3.5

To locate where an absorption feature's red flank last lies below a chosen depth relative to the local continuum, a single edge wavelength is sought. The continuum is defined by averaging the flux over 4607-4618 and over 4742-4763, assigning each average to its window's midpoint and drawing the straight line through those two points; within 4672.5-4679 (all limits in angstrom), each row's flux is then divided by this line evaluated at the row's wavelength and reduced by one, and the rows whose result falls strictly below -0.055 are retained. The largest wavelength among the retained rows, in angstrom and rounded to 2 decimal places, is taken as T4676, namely 4674.14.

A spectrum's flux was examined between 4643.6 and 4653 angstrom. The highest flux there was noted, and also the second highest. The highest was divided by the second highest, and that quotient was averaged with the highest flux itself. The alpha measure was 32.0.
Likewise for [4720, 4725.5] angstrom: 31.3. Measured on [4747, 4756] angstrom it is 29.9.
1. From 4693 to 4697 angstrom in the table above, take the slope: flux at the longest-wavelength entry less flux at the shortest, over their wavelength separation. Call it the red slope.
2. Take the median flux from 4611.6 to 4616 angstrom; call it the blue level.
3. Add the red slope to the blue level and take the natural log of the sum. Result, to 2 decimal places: 4.13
